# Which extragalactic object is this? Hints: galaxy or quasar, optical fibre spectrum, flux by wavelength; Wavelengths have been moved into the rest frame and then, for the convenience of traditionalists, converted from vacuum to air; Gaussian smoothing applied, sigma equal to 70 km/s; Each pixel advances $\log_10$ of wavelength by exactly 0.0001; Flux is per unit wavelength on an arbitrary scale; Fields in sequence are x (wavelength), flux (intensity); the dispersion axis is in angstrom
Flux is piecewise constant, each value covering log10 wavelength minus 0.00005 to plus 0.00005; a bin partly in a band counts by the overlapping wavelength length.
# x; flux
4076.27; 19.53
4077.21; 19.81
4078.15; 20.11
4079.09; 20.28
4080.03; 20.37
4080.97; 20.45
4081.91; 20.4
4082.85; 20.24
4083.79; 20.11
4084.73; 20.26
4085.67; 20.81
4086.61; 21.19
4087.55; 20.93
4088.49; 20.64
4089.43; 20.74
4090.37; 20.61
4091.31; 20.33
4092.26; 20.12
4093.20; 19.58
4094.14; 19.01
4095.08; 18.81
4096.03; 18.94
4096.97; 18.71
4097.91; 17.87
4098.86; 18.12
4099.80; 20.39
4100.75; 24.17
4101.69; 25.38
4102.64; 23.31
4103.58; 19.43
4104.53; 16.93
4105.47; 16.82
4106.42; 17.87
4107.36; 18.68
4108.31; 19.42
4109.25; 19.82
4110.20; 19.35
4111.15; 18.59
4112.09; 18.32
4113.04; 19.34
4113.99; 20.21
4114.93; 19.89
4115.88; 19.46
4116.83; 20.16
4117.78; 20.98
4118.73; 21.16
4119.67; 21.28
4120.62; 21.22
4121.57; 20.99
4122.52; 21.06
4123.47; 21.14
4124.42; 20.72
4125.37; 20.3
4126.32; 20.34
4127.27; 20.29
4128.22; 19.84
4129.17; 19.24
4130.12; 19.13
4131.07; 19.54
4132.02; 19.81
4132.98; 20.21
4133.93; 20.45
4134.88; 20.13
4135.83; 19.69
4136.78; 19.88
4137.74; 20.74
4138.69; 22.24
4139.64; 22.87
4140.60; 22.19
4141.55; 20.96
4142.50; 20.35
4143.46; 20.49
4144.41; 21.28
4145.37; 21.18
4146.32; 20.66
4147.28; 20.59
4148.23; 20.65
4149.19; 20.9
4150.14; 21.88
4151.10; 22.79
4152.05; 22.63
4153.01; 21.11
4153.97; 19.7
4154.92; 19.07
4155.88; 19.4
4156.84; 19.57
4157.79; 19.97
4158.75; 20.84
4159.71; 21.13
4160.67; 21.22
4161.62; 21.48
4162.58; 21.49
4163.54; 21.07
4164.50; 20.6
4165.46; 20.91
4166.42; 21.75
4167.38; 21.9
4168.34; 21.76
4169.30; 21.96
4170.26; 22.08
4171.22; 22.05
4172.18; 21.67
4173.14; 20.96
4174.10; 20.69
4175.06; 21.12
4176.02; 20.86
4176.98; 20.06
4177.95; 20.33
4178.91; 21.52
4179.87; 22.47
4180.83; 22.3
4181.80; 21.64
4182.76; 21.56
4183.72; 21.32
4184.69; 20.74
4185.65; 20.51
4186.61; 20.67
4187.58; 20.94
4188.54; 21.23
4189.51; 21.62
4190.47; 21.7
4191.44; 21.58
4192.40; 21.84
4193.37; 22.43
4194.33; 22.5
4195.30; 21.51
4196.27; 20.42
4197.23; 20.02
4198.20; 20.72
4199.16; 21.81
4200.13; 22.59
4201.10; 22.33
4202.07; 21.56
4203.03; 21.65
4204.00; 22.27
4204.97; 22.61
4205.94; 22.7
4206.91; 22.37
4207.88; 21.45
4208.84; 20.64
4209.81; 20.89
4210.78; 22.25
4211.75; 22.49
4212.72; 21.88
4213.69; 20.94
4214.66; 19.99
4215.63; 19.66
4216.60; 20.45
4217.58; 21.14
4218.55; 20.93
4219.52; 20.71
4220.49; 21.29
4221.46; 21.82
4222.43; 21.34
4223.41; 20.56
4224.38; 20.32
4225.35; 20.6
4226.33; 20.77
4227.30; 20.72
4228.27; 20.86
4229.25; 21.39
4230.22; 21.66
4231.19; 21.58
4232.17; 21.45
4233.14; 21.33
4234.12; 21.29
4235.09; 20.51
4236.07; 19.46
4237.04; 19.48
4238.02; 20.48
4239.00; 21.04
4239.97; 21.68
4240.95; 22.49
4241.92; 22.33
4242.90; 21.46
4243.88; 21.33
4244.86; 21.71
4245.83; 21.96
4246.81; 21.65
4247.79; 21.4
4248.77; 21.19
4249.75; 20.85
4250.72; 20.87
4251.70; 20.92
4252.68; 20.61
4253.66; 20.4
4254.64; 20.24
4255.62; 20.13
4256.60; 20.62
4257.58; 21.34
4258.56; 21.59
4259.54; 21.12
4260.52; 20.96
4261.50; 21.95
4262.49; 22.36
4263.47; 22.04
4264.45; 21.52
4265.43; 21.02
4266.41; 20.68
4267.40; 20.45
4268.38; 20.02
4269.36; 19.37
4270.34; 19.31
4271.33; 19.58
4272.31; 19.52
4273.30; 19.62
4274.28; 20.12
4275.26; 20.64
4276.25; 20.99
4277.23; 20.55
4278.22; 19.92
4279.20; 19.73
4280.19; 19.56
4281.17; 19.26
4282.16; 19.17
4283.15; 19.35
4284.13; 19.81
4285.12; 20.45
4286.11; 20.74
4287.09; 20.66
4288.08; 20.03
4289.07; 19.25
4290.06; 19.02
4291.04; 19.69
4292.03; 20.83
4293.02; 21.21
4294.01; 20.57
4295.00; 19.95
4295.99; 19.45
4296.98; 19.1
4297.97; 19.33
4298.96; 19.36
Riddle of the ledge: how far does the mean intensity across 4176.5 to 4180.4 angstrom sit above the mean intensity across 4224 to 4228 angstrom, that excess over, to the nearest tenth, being 0.5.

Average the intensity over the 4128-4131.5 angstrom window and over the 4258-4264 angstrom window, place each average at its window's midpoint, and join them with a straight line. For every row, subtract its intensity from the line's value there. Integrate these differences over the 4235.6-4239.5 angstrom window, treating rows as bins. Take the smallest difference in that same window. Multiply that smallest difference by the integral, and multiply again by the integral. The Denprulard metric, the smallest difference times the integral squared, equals 5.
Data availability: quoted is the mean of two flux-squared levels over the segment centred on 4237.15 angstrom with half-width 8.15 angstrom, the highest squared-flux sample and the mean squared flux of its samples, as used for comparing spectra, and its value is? 478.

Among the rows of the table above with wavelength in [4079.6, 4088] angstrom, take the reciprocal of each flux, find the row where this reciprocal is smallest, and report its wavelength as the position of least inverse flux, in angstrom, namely 4086.61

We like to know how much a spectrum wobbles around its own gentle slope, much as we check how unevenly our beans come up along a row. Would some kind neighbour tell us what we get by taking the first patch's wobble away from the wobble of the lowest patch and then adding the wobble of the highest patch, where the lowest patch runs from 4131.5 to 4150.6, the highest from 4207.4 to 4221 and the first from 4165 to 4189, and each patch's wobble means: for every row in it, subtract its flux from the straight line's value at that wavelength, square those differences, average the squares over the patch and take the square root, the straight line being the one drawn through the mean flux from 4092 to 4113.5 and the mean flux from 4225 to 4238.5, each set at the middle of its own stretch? 0.90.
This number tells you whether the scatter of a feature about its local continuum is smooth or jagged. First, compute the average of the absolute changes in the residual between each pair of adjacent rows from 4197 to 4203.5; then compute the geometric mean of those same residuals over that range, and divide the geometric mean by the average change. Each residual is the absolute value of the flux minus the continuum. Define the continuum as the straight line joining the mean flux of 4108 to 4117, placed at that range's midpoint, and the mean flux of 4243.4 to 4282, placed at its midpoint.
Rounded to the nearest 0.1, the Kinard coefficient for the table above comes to 1.8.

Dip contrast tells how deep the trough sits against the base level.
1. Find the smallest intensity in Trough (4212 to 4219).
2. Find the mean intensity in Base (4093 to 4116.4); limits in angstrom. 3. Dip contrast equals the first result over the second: 1.01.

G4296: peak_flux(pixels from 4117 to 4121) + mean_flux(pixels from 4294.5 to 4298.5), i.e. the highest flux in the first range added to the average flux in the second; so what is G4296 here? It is 40.7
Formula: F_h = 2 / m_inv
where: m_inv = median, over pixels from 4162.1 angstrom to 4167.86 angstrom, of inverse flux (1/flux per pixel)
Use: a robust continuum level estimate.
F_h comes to 42.6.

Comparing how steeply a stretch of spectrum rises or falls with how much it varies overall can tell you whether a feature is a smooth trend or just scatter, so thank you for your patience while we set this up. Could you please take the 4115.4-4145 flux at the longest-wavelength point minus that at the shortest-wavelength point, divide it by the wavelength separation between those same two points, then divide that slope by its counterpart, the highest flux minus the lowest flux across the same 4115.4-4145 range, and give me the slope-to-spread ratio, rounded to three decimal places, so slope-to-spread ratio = 0.017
